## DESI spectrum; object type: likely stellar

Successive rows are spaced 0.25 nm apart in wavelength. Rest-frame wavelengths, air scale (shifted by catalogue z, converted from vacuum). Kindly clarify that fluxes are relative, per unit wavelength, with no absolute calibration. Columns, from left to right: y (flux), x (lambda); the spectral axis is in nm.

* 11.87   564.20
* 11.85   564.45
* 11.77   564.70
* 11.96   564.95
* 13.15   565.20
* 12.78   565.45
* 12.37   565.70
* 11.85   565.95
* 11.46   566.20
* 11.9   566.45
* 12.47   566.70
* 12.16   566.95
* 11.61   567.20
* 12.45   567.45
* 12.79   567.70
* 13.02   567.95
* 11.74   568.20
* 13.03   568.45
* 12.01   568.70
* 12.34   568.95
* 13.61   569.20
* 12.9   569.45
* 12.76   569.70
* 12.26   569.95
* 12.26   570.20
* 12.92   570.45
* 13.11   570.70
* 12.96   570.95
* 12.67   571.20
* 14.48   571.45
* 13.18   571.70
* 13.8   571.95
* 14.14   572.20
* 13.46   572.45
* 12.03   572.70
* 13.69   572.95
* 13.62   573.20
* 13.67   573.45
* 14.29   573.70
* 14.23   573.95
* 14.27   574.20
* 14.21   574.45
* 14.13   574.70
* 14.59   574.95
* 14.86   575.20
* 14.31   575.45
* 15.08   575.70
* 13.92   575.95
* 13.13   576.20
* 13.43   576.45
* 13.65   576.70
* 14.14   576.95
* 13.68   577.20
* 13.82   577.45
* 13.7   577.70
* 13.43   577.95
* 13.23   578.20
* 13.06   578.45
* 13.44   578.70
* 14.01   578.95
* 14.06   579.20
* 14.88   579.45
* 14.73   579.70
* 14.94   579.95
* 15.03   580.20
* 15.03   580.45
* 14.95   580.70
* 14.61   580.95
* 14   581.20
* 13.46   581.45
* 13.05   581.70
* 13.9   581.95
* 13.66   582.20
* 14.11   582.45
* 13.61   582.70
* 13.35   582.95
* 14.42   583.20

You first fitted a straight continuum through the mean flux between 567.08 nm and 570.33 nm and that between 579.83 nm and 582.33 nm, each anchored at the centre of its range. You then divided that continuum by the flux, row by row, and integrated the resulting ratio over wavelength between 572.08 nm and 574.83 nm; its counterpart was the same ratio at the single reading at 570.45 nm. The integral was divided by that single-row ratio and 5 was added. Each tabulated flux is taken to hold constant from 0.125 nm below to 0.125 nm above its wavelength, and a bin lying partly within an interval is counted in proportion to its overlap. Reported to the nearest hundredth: 7.67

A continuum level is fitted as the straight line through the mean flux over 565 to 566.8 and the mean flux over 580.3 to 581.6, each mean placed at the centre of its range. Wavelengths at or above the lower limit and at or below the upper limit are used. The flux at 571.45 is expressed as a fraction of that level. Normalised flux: 1.11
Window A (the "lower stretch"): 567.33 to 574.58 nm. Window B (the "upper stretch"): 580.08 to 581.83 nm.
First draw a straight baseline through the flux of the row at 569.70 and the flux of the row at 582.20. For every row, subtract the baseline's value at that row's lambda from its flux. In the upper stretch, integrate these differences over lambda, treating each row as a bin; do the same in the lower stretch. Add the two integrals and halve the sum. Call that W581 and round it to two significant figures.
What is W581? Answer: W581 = 1.8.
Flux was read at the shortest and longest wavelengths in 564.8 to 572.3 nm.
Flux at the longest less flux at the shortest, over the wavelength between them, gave 0.3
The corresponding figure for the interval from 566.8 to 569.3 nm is 0.6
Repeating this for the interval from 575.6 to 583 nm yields -0.2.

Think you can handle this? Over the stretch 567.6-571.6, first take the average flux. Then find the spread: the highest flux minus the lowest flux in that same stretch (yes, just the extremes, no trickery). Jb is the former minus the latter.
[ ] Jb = 10.1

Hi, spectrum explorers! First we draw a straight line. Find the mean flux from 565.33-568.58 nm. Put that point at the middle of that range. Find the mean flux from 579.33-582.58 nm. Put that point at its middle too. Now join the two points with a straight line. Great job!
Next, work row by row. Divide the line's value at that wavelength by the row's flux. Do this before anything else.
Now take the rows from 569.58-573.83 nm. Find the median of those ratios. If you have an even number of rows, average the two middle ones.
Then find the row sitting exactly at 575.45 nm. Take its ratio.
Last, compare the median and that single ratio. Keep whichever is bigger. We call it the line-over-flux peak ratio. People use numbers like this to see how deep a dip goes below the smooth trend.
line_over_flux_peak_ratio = 0.98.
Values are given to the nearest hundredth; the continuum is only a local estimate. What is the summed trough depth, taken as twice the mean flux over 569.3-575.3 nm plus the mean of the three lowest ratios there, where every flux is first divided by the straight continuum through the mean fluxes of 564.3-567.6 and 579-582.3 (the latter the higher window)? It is 3.01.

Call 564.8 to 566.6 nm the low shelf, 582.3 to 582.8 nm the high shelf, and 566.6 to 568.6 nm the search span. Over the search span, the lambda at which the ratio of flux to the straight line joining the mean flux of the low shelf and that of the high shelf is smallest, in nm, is 567.20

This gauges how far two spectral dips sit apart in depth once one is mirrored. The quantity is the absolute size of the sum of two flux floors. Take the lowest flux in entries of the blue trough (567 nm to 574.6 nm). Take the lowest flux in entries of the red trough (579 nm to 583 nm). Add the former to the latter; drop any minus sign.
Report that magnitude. 24.7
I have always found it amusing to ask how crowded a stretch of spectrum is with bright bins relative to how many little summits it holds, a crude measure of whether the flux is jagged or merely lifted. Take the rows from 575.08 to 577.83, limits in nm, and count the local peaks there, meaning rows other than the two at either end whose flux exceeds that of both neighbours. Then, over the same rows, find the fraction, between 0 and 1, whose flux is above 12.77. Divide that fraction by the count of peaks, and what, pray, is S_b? 0.33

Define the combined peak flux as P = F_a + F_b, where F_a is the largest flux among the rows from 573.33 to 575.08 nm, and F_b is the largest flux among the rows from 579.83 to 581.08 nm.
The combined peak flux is 29.6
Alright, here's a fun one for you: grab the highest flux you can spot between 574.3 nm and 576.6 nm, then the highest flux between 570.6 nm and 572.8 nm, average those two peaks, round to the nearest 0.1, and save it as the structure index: 14.8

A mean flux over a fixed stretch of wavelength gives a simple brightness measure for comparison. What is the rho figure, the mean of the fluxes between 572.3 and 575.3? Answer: 13.9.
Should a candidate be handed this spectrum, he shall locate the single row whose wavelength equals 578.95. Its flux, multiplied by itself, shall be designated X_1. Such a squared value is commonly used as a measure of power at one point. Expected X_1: 196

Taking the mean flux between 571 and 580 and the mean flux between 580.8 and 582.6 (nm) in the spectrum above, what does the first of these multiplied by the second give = 192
